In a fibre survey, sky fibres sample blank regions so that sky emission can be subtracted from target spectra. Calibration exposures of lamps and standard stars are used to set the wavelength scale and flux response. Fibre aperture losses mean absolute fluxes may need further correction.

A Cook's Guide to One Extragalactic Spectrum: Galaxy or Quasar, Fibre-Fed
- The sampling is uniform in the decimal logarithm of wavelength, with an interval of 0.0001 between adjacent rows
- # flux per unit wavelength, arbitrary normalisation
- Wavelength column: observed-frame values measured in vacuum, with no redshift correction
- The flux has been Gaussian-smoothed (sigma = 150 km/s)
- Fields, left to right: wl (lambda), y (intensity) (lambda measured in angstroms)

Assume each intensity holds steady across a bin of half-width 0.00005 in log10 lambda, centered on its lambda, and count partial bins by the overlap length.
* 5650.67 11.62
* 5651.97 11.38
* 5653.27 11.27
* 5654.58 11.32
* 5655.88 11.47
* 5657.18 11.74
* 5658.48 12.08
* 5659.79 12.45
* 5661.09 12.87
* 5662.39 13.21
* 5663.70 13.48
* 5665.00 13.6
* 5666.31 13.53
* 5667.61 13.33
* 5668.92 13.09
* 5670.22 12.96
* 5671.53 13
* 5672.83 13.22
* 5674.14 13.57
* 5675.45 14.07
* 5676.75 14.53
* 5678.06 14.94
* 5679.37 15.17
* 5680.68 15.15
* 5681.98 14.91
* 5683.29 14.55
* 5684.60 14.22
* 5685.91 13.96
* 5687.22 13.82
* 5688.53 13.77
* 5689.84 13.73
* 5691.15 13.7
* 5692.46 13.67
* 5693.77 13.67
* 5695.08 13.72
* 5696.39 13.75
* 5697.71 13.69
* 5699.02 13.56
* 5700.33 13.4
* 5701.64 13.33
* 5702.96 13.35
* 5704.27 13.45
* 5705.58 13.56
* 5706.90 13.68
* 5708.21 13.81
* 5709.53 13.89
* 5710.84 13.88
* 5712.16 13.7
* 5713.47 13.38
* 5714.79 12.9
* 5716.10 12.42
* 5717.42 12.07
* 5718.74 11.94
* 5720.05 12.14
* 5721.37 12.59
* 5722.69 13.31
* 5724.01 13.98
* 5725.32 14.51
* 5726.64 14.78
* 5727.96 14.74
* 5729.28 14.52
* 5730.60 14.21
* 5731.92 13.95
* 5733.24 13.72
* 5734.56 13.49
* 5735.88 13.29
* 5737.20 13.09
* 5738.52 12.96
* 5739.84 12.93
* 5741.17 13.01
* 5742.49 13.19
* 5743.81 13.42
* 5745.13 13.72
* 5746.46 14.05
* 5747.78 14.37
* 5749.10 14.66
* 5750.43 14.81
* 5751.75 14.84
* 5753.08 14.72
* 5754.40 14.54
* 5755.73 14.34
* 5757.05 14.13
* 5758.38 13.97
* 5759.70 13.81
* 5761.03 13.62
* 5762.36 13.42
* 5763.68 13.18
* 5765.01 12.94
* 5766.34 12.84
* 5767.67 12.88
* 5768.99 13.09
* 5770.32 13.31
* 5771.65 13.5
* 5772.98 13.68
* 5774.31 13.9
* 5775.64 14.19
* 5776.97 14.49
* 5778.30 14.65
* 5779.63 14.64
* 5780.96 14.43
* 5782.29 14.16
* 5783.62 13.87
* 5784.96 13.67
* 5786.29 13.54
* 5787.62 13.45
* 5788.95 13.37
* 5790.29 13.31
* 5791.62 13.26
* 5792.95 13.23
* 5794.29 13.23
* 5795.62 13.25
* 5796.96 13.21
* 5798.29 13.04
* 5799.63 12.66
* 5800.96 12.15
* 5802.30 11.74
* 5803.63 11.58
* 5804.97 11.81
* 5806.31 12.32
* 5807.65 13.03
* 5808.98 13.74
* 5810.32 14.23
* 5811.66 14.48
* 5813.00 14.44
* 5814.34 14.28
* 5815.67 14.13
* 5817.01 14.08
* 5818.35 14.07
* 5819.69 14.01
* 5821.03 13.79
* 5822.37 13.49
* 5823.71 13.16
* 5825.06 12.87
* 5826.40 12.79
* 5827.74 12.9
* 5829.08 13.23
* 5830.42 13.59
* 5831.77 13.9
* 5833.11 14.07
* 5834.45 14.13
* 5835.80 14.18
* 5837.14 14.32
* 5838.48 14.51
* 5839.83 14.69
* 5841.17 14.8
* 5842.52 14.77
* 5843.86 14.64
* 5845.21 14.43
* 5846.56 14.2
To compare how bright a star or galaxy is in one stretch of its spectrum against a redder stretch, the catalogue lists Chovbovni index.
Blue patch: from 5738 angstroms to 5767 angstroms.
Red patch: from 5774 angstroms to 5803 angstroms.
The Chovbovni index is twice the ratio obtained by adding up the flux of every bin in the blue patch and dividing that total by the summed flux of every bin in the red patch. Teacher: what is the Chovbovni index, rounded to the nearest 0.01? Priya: 2.04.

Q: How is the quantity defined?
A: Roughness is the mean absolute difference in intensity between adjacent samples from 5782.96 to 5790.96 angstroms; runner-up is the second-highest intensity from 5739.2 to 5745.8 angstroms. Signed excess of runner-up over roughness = 13.3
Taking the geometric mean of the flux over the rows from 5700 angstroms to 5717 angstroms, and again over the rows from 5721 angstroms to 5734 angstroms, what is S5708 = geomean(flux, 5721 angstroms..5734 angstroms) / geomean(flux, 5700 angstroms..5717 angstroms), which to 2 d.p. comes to 1.04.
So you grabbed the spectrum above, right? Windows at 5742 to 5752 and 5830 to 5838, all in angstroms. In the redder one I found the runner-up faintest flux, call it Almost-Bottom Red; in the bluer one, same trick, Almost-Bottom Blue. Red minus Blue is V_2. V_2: 0.5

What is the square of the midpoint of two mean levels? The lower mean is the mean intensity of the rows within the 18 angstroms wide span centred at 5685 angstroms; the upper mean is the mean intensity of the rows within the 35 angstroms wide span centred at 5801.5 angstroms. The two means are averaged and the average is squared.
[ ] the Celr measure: 190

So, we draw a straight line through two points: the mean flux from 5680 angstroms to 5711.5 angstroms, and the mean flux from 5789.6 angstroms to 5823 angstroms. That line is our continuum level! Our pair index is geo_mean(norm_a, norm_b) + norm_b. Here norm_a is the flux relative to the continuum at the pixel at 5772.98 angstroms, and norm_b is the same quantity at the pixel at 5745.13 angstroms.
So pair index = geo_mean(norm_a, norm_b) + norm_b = 2.02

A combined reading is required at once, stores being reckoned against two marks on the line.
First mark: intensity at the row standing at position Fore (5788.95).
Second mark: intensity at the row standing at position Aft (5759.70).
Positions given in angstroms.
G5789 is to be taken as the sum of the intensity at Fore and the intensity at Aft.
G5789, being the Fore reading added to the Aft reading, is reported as 27.2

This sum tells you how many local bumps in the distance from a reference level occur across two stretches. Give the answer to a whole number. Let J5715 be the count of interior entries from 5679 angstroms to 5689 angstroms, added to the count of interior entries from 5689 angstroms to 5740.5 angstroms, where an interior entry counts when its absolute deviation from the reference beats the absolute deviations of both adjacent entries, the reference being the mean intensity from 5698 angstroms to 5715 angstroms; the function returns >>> 5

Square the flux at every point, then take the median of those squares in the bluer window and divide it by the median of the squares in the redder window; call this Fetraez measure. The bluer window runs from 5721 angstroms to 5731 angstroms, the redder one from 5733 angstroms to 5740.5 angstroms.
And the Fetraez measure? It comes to 1.19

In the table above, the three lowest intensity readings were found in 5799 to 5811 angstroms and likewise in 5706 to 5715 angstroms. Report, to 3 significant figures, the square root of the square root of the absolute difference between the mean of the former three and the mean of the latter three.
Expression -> 1.13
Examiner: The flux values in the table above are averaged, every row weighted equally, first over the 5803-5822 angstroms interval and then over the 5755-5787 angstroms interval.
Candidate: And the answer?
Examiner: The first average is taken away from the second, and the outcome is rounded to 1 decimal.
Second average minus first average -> 0.2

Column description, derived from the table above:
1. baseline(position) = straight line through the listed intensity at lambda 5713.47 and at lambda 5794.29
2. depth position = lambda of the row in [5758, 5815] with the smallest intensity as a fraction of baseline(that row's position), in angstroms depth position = 5803.63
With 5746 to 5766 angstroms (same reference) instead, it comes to 5765.01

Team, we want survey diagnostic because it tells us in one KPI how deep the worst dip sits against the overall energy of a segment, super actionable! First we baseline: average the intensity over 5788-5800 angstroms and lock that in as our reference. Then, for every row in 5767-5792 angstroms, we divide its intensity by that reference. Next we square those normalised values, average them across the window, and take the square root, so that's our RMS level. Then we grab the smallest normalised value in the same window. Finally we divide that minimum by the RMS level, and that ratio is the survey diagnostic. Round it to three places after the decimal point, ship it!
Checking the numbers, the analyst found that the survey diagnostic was 0.936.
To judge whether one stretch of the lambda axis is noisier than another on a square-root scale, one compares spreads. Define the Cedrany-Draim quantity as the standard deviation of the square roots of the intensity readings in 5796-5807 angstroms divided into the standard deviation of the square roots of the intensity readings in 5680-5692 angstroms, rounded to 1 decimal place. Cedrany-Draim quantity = 0.8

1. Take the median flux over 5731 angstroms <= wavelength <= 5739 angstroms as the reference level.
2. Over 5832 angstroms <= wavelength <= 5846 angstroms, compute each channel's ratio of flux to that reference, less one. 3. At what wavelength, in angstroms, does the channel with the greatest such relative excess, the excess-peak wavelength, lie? 5841.17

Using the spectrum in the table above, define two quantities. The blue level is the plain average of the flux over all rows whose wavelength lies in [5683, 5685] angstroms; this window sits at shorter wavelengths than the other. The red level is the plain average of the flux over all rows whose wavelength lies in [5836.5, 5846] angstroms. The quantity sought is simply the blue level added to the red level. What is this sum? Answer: 29.0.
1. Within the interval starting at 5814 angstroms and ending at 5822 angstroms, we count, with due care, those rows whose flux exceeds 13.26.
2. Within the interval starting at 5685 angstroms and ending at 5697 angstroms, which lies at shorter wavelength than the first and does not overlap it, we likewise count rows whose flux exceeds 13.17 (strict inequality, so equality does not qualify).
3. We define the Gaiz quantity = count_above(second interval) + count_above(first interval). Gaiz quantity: 15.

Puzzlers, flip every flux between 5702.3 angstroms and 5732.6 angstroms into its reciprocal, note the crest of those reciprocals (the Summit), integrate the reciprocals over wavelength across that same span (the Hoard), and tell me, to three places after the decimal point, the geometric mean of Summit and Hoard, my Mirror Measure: 0.434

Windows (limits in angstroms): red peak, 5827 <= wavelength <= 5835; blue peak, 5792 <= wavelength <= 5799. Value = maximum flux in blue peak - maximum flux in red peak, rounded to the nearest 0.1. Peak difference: -0.9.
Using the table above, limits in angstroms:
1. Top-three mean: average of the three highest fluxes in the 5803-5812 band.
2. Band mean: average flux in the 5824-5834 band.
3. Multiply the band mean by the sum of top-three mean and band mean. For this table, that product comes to 367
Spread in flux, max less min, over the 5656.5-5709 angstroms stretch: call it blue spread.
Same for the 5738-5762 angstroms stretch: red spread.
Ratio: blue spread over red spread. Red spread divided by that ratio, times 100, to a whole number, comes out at 106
